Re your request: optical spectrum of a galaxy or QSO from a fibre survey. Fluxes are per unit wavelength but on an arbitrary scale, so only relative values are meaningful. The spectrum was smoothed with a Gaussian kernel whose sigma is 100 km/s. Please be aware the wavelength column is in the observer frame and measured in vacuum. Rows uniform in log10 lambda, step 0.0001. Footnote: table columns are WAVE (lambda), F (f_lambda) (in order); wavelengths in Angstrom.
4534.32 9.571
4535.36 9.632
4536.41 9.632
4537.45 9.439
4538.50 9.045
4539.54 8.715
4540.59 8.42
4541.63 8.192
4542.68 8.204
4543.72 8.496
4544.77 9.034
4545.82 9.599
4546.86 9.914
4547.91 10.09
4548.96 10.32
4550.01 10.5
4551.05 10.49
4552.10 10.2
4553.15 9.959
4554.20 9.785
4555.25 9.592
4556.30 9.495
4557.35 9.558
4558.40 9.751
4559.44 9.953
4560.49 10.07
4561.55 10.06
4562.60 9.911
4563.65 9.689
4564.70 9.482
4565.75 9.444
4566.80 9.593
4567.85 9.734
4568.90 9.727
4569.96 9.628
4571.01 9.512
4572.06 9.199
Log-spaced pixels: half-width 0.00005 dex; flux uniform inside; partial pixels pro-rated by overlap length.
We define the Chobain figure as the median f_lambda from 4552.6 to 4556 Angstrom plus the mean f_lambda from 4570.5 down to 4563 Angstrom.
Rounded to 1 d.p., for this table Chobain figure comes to 19.4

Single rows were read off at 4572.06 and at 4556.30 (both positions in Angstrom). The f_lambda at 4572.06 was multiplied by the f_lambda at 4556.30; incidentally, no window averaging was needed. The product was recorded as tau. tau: 87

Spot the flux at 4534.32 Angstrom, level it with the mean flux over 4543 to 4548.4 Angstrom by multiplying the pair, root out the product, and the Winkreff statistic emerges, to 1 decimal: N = 9.5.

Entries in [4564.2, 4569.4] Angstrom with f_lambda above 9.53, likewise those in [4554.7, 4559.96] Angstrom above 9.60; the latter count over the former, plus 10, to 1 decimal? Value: 10.7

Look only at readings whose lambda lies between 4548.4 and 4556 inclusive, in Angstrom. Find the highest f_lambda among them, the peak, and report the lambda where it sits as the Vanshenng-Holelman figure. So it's 4550.01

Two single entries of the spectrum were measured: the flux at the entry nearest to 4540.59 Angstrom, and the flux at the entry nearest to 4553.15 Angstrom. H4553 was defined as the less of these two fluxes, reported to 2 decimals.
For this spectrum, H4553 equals 8.42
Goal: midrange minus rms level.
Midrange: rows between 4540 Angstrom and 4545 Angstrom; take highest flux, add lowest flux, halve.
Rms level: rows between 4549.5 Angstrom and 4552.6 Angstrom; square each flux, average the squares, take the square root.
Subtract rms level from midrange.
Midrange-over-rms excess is -1.8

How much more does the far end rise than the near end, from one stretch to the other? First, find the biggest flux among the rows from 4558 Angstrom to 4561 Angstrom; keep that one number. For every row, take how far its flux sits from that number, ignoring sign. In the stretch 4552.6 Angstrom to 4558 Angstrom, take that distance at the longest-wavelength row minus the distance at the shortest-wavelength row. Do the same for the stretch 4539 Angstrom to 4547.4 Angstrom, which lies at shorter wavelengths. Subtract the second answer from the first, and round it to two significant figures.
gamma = 1.6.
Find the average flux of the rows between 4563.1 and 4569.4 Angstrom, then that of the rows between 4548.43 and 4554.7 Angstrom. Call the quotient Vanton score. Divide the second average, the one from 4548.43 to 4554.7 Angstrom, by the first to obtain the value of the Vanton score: 1.06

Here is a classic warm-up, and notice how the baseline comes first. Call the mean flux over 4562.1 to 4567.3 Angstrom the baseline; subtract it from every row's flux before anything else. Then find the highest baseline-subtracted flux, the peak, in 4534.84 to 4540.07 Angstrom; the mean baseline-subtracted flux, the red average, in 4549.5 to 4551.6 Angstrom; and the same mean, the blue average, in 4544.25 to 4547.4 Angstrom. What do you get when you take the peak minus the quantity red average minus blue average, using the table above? -1.0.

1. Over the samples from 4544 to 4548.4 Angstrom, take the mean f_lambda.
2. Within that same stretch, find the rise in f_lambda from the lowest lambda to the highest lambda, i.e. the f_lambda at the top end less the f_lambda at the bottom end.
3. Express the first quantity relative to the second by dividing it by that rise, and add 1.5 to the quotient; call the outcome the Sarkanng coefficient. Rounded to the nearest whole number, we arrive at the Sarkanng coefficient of 11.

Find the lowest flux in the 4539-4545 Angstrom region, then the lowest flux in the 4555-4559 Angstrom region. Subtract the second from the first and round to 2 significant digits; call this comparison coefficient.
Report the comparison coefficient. -1.3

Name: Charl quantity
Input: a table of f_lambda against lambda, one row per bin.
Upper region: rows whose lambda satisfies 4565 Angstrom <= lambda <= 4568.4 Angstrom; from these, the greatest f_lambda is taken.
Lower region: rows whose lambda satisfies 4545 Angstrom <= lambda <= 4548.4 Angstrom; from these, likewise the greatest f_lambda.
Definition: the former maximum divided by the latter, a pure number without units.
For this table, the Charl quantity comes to 0.96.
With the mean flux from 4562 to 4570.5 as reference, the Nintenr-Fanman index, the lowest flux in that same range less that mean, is -0.21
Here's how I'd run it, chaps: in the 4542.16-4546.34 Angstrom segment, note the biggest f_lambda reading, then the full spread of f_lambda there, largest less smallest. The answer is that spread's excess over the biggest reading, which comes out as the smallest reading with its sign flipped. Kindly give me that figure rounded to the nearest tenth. -8.2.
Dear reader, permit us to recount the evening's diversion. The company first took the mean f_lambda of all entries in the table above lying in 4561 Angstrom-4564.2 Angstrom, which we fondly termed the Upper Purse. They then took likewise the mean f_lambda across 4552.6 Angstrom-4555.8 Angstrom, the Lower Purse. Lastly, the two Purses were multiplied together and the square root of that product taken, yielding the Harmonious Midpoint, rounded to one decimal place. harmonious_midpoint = 9.8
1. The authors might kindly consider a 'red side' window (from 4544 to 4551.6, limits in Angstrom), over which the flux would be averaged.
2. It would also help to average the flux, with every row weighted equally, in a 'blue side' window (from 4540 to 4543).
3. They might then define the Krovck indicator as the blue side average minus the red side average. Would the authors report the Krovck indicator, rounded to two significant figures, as -1.7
